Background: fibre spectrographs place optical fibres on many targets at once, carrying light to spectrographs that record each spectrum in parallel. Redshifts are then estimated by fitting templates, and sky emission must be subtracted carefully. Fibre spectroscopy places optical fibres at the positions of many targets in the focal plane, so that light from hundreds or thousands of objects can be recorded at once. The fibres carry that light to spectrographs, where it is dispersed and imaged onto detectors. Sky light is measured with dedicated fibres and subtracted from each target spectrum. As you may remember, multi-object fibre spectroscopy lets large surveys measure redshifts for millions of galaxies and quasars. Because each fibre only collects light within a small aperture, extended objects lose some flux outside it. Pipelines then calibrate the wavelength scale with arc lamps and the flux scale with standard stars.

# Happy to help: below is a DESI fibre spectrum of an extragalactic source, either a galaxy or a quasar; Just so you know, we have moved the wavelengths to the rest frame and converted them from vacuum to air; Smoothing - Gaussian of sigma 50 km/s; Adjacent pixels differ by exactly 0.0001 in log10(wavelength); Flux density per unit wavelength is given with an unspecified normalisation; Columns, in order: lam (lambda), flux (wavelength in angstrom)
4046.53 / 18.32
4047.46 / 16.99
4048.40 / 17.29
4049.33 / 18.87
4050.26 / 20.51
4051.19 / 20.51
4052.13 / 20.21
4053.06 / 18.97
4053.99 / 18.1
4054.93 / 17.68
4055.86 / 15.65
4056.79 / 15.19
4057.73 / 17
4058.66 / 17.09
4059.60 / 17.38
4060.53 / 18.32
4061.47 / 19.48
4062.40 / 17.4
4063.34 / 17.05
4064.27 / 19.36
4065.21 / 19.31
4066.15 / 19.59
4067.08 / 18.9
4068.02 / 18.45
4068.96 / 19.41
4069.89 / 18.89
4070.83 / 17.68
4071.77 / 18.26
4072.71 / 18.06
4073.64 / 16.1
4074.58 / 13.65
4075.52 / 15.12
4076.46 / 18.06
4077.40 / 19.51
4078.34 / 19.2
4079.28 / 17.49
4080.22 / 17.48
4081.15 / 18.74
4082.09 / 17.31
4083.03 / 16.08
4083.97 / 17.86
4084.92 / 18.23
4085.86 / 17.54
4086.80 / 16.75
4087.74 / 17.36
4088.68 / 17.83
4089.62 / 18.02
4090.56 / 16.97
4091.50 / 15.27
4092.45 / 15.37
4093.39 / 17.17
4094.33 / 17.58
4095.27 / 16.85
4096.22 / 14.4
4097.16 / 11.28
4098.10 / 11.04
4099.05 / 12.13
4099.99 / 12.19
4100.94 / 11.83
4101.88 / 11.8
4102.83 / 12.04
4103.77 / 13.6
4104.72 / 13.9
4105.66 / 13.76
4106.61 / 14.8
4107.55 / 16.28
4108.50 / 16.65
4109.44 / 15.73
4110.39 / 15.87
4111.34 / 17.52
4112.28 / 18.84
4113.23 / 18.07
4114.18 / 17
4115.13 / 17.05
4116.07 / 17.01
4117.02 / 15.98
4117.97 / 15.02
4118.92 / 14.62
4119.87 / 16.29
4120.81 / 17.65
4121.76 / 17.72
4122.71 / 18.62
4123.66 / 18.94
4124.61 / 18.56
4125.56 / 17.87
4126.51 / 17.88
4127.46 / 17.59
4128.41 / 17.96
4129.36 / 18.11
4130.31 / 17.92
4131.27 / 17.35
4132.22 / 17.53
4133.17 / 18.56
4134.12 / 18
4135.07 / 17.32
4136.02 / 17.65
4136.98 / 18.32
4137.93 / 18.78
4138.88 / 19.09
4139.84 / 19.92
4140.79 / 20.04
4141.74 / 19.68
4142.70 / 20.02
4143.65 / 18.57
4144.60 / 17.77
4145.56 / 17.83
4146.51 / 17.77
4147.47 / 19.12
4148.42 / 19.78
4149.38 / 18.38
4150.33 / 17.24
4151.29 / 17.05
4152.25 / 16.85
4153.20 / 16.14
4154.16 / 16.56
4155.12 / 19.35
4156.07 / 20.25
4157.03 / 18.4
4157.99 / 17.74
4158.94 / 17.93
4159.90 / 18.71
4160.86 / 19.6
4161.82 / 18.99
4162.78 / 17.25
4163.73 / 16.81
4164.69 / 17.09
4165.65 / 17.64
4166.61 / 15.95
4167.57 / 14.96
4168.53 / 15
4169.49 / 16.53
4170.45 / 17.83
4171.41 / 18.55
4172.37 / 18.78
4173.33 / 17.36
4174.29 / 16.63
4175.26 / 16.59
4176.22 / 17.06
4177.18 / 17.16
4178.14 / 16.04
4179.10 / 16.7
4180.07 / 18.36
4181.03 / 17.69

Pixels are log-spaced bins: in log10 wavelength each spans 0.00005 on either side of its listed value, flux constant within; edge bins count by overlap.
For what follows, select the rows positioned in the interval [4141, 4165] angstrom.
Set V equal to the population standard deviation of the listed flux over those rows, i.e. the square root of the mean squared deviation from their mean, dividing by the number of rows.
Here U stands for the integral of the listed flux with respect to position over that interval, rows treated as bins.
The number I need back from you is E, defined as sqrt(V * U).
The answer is 22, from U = 437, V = 1.2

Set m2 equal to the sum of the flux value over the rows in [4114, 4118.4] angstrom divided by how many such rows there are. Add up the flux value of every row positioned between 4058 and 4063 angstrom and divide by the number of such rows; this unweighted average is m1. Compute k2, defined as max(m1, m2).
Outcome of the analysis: 17.9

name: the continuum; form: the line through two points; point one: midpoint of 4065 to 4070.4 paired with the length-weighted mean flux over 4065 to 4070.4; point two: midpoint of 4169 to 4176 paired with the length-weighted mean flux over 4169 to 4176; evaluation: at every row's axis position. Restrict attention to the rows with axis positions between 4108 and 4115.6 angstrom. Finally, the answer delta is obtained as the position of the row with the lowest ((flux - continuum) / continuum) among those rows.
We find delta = 4109.44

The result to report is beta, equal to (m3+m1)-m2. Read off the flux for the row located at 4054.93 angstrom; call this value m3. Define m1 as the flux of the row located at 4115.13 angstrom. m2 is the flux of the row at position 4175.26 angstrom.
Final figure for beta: 18.1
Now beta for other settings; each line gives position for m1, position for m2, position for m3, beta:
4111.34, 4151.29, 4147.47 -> 19.6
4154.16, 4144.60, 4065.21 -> 18.1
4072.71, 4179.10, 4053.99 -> 19.5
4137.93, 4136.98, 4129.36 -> 18.6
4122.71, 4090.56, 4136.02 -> 19.3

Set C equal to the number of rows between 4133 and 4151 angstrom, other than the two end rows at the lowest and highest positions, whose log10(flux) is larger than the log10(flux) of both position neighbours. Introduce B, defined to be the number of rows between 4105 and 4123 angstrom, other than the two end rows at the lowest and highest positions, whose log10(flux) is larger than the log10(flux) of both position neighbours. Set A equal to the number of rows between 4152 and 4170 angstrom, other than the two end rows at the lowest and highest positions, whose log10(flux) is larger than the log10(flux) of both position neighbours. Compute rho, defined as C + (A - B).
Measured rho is 4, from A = 3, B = 3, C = 4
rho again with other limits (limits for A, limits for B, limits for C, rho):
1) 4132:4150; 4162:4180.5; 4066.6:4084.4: 6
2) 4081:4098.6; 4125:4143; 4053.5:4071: 3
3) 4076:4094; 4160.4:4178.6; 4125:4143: 5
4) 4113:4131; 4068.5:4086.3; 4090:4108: 3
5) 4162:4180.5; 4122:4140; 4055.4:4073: 4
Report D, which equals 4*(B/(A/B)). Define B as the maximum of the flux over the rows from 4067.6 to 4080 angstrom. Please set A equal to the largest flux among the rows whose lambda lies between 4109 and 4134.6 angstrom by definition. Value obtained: 80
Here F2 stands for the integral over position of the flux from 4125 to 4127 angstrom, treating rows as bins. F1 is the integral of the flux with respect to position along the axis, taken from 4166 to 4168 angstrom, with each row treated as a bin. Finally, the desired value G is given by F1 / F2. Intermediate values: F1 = 31.2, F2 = 35.8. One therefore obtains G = 0.87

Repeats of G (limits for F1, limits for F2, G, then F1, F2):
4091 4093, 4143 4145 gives 0.84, 30.8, 36.8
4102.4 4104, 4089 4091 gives 0.58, 20.4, 35.1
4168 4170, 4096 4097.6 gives 1.56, 31.5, 20.2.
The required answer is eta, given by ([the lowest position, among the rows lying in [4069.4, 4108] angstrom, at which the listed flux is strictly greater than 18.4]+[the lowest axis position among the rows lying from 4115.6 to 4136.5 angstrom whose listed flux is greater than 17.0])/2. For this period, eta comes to 4093.0 angstrom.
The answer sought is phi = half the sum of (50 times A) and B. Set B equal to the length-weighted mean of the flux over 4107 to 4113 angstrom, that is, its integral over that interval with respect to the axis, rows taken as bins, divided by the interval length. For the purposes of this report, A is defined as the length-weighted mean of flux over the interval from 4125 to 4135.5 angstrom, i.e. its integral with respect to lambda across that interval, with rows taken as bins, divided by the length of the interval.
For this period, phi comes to 454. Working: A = 17.8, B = 16.9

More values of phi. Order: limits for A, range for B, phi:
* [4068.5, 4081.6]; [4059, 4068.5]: 452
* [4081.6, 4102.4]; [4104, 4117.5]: 395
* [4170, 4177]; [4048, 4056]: 447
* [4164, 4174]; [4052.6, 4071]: 433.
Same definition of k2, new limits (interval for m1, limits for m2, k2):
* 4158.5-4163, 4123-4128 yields 18.5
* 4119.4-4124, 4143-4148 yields 18.2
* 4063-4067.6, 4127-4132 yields 18.8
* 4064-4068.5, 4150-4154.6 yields 19.1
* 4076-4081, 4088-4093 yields 18.3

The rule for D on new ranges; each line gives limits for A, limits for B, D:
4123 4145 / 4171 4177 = 70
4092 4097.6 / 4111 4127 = 82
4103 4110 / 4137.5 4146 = 96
